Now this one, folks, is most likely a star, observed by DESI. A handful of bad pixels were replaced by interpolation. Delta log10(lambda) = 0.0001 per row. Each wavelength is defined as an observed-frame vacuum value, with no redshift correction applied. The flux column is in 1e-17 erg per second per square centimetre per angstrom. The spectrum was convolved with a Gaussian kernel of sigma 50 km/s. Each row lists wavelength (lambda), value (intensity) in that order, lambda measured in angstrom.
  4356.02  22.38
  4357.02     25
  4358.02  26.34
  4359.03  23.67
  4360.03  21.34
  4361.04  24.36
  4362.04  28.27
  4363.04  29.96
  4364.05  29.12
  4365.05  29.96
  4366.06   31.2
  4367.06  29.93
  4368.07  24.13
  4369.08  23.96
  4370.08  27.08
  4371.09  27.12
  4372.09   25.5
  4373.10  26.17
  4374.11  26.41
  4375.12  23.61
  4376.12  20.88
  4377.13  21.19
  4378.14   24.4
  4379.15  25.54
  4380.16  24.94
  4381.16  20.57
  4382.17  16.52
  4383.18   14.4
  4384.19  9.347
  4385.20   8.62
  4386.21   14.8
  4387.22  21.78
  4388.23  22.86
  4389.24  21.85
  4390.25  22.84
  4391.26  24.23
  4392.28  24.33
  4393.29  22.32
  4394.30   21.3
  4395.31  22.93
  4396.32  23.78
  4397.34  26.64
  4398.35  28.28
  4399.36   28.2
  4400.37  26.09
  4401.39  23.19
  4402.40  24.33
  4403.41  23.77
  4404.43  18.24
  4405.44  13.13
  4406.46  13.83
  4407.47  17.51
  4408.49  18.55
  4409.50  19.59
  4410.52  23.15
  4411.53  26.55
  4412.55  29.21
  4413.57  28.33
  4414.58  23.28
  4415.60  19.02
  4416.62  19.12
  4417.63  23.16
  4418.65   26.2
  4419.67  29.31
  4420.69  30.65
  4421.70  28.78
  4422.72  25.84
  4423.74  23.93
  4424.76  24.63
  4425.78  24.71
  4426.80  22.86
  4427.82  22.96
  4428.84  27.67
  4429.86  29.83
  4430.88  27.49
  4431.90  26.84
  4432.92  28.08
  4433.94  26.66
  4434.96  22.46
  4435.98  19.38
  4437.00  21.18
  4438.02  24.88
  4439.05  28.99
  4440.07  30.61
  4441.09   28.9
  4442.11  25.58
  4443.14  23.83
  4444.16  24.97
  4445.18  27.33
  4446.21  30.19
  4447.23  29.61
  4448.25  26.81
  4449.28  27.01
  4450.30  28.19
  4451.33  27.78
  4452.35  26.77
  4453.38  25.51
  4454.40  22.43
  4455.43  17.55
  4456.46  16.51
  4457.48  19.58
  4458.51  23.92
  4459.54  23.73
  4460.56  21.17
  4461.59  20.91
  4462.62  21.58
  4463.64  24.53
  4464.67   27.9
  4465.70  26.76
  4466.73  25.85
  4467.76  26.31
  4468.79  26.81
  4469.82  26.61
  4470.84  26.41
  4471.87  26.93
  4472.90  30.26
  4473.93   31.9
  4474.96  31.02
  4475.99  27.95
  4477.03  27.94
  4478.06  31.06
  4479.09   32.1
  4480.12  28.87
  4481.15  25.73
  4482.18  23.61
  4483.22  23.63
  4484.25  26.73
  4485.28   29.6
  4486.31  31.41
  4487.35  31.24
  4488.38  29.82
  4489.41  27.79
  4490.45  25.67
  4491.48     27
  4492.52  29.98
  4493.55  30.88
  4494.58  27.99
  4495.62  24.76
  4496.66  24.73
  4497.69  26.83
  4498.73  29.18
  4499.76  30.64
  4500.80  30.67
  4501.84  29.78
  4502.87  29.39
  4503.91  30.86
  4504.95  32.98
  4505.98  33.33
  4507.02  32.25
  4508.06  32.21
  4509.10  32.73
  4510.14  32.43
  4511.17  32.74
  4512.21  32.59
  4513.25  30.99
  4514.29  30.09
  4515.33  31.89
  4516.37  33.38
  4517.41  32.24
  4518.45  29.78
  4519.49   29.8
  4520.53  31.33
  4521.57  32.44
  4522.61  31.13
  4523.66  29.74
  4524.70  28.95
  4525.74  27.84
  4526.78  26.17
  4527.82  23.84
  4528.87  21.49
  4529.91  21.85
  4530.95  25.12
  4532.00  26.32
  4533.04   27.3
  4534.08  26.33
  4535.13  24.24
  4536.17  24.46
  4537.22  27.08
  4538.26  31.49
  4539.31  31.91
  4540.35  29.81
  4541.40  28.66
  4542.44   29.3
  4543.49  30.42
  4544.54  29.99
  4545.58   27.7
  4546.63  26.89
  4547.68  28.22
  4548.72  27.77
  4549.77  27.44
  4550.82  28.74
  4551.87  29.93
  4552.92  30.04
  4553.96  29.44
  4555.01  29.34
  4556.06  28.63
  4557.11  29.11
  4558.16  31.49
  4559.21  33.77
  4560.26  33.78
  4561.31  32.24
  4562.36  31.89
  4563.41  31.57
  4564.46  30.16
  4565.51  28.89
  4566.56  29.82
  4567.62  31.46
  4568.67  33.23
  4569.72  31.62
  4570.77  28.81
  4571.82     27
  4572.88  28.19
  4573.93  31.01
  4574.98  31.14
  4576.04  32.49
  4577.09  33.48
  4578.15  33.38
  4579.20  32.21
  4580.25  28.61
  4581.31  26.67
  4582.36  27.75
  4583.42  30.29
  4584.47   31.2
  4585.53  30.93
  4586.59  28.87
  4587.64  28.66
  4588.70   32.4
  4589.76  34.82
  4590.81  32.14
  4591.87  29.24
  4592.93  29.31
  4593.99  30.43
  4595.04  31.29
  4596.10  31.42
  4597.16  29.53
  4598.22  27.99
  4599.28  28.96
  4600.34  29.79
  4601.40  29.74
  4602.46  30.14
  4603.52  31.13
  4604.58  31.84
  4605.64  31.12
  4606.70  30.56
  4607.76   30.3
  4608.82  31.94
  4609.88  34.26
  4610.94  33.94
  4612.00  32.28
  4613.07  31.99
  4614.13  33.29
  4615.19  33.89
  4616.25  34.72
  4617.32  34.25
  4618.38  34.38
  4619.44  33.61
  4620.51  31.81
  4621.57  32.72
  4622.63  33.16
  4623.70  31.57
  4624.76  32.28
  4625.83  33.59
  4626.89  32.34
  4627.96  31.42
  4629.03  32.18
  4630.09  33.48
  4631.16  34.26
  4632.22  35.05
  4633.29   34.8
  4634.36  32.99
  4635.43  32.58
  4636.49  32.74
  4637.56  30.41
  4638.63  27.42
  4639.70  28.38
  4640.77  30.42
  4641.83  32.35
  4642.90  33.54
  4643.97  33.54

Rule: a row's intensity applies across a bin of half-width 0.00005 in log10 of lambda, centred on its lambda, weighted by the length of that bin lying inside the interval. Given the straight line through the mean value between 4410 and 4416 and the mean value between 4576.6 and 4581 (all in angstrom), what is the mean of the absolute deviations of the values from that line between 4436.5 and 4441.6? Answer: 3.2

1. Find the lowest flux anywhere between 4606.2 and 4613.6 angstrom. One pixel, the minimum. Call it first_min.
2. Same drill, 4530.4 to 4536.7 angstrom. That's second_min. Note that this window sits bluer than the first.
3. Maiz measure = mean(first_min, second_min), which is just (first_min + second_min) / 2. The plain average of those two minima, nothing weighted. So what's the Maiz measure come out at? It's 27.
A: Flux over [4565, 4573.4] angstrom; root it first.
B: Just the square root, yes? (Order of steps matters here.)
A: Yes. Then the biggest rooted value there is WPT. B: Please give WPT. 5.76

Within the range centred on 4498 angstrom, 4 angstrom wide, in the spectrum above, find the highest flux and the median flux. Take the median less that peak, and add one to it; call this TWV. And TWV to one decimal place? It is -1.6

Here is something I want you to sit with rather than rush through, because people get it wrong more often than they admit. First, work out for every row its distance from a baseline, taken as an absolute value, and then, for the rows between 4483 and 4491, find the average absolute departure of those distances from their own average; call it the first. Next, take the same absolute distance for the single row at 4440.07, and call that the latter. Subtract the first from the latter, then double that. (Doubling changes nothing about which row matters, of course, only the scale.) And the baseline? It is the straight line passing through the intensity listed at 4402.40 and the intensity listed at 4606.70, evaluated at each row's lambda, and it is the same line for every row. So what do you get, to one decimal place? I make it 7.7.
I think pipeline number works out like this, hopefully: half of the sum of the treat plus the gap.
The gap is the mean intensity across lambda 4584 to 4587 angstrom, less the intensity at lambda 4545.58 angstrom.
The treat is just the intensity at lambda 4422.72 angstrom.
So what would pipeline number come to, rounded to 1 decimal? 14.2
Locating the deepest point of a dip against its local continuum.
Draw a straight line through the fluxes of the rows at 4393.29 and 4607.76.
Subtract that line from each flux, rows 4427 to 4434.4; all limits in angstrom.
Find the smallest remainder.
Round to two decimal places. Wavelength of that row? 4427.82 angstrom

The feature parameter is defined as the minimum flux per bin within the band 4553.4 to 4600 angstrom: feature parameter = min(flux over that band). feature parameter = 26.67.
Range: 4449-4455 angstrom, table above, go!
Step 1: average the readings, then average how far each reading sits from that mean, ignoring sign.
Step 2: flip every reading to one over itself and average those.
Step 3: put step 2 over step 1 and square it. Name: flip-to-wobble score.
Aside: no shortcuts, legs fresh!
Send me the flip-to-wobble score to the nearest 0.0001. 0.0006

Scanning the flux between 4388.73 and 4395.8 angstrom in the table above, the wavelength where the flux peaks 4392.28 angstrom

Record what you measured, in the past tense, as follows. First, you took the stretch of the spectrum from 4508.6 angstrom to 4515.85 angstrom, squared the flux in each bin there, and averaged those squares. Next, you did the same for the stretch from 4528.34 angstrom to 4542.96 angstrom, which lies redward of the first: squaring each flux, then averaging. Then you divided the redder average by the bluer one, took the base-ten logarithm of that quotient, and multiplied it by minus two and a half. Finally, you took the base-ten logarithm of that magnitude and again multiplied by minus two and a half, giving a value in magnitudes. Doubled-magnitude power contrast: 1.1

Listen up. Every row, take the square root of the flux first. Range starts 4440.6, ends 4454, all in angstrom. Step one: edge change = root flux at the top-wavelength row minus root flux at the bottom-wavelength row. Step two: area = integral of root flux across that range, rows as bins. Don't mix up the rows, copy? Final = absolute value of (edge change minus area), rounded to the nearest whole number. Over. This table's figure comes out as 70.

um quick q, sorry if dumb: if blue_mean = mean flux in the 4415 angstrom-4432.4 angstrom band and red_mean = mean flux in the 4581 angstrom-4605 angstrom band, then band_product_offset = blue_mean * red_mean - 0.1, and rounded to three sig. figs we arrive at 769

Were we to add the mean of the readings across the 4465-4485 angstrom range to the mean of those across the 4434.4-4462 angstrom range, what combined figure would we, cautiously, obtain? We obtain 52.4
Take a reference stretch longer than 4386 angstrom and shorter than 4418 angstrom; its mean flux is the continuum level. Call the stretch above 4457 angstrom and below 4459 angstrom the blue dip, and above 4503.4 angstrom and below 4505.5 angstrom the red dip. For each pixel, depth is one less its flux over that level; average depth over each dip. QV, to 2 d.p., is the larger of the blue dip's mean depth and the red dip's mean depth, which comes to 0.03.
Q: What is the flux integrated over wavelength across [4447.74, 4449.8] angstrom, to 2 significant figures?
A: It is 55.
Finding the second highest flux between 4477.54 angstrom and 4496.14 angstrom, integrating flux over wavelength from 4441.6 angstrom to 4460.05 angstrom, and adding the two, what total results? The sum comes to 490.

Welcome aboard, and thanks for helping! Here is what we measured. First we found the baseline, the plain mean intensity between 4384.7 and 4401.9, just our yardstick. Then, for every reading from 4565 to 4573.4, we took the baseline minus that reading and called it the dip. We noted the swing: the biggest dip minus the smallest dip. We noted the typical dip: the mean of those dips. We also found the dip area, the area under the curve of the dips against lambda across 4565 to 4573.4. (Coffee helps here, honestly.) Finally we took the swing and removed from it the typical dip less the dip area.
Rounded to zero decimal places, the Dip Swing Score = -48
